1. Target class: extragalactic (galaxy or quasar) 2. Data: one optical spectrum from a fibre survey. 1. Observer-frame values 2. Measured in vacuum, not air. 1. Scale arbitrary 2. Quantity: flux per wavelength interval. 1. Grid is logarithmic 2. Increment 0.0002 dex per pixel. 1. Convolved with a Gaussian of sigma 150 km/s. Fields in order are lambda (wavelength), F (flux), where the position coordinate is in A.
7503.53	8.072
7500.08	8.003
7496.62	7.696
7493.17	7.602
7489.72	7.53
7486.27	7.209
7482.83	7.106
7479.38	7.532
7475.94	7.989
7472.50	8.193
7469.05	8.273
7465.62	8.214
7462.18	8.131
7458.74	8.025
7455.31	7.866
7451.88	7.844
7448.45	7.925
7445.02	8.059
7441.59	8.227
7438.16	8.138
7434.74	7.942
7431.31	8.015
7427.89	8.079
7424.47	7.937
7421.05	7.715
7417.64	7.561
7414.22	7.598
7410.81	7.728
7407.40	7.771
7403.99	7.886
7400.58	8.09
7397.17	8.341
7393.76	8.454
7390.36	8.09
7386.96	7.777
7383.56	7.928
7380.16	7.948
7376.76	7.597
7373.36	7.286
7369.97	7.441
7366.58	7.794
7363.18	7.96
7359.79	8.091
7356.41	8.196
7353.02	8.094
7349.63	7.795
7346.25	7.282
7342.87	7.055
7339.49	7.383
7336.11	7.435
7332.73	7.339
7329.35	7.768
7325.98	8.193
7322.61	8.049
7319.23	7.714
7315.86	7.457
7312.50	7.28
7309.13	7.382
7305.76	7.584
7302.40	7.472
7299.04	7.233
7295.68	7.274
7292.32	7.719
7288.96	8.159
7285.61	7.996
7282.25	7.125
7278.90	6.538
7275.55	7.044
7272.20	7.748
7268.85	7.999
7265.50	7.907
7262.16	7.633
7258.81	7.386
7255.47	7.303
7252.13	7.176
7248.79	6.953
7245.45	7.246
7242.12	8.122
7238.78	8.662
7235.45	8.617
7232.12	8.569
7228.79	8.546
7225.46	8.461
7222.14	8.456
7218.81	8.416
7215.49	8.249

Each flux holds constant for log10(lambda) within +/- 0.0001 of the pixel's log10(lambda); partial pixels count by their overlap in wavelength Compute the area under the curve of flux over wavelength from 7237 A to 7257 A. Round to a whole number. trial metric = 152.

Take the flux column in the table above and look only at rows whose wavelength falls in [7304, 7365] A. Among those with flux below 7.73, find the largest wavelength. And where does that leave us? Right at 7346.25 A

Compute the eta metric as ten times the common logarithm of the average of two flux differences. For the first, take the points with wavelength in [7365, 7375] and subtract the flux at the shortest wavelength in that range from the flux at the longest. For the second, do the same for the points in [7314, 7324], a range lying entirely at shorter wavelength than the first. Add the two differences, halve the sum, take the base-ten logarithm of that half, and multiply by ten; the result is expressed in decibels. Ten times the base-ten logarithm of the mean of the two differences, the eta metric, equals -14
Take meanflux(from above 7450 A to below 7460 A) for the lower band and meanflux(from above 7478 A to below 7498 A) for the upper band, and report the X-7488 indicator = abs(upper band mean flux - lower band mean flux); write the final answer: 0.47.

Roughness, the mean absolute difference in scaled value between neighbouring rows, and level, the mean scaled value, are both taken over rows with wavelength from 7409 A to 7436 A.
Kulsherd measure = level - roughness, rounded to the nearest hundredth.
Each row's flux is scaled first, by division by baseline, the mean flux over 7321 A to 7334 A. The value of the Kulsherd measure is 0.98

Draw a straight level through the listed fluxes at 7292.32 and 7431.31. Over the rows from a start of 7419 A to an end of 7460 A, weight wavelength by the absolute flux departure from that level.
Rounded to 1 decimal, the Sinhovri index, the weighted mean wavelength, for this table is 7440.2 A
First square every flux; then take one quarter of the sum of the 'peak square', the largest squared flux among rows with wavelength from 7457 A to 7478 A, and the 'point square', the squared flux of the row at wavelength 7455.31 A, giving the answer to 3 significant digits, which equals 32.6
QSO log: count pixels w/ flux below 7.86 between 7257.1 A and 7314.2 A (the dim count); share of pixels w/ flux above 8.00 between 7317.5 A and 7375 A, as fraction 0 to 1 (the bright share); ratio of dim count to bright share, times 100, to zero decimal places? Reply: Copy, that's 4420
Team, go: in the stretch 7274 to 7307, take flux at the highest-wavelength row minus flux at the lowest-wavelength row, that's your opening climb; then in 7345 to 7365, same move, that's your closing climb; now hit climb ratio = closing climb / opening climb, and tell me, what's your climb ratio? 1.3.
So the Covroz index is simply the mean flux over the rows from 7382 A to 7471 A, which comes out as 7.99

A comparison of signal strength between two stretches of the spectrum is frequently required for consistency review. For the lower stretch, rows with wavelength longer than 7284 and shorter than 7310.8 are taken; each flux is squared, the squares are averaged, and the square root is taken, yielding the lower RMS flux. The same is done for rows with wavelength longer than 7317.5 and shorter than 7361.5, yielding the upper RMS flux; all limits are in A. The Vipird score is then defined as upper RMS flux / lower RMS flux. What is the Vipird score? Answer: 1.02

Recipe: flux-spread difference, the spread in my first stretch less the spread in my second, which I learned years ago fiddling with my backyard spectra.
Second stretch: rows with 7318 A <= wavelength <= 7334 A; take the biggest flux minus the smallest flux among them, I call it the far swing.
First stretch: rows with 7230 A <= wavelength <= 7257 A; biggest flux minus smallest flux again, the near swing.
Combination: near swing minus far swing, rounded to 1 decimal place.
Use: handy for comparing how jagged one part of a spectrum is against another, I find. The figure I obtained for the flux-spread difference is 0.9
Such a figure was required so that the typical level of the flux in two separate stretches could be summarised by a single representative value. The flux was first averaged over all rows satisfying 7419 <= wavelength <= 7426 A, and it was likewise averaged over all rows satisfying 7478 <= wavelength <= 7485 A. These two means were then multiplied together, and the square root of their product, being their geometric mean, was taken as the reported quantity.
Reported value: 7.6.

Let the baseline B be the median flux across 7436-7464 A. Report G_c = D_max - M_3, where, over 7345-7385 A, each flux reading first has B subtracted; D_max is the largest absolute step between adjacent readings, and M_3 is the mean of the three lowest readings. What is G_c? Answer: 1.2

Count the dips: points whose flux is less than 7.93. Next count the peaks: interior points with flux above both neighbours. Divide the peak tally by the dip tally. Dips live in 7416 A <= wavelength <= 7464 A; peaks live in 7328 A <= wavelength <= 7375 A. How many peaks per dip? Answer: 0.40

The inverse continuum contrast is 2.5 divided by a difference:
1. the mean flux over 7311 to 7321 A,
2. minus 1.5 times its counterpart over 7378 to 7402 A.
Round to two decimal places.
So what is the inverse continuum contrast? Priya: -0.54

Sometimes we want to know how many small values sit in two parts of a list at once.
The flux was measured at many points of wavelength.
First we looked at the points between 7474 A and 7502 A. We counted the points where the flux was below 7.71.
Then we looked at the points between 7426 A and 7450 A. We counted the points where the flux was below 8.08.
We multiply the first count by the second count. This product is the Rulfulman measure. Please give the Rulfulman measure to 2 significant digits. 30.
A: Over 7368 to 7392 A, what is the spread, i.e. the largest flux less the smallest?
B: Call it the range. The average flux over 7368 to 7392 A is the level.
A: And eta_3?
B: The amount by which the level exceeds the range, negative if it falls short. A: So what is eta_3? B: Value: 6.92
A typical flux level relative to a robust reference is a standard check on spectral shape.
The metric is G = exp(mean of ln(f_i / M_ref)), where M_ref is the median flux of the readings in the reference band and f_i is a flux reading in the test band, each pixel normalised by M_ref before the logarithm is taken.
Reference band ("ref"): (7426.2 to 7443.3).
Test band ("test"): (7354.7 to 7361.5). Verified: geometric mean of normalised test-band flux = 1.01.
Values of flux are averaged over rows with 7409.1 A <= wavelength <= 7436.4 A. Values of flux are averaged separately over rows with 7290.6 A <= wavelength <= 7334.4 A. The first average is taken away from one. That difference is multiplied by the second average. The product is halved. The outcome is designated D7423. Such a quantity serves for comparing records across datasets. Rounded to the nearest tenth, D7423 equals -25.8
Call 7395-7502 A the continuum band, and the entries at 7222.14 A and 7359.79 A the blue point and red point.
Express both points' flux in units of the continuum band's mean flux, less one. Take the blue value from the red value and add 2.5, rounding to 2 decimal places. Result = 2.45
